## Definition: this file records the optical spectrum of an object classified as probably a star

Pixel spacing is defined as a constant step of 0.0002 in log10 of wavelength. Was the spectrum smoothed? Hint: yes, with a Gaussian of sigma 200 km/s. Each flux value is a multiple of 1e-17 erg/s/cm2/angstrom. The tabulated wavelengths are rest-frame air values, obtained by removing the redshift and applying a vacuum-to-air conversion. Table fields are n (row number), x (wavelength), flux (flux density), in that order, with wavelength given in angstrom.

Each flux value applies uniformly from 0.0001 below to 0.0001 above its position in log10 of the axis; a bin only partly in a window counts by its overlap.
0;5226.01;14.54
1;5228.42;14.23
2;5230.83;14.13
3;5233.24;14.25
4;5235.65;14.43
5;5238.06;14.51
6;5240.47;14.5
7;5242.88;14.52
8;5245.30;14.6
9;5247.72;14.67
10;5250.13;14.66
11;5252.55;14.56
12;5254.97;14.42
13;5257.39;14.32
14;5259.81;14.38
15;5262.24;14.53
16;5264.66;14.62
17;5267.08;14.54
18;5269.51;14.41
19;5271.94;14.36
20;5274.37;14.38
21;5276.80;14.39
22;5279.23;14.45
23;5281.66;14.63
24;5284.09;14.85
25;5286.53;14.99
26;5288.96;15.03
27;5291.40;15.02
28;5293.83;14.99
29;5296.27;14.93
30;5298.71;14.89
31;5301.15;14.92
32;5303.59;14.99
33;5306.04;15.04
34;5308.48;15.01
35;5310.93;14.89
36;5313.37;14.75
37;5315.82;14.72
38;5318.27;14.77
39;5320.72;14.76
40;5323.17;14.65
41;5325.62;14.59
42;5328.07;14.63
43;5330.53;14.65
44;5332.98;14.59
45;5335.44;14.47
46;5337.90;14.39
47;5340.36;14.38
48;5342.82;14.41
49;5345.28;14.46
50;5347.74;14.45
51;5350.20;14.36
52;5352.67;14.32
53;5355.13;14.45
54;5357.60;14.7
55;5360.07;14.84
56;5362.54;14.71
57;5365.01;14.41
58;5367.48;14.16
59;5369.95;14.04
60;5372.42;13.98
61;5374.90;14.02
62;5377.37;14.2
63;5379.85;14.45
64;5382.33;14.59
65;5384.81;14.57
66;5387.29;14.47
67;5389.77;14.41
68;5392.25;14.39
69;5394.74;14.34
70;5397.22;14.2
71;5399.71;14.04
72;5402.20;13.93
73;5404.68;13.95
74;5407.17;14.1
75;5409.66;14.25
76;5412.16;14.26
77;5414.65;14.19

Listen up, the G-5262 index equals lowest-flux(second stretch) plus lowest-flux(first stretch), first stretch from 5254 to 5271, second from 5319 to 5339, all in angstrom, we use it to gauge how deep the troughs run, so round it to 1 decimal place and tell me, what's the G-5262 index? 28.7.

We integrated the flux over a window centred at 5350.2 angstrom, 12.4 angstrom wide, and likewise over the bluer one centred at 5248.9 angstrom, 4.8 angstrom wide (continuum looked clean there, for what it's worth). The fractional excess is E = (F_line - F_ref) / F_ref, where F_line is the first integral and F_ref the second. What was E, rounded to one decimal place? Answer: 1.5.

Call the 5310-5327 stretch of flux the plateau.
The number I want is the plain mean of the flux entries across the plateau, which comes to 14.7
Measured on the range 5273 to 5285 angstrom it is 14.5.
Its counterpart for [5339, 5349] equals 14.4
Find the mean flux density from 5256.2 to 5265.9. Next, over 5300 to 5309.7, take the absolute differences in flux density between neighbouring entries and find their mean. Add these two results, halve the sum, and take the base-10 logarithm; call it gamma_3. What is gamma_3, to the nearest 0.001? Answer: 0.861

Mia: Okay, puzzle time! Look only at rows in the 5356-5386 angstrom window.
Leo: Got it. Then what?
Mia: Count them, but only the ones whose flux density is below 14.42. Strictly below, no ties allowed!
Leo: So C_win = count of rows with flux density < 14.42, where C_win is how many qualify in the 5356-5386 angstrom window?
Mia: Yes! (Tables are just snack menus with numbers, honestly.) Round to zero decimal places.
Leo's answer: 6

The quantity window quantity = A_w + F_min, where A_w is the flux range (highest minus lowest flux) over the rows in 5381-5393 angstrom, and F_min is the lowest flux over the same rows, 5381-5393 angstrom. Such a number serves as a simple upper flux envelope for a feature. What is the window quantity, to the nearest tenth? 14.6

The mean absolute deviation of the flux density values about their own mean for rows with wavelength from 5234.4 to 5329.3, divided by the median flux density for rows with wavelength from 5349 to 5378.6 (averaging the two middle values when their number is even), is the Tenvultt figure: 0.0134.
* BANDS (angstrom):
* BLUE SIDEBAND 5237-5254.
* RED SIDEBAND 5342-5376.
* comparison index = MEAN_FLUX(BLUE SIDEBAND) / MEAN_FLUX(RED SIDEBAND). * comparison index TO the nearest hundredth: 1.01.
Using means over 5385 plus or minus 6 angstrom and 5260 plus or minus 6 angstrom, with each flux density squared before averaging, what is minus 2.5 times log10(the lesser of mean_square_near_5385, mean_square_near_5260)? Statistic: -5.80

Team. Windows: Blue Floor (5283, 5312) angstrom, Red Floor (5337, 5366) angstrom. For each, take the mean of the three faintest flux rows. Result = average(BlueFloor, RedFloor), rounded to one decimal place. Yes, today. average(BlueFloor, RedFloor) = 14.6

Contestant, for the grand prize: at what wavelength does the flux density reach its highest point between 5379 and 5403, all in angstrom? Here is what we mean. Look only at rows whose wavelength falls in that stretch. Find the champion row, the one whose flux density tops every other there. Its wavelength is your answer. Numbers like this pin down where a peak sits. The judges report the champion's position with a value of 5382.33 angstrom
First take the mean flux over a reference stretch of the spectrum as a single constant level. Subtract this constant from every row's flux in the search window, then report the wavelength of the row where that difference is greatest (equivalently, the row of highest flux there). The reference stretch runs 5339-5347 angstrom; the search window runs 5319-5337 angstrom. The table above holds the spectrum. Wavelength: 5320.72 angstrom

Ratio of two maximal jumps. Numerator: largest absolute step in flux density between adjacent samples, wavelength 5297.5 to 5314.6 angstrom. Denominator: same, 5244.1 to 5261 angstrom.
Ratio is 1.0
